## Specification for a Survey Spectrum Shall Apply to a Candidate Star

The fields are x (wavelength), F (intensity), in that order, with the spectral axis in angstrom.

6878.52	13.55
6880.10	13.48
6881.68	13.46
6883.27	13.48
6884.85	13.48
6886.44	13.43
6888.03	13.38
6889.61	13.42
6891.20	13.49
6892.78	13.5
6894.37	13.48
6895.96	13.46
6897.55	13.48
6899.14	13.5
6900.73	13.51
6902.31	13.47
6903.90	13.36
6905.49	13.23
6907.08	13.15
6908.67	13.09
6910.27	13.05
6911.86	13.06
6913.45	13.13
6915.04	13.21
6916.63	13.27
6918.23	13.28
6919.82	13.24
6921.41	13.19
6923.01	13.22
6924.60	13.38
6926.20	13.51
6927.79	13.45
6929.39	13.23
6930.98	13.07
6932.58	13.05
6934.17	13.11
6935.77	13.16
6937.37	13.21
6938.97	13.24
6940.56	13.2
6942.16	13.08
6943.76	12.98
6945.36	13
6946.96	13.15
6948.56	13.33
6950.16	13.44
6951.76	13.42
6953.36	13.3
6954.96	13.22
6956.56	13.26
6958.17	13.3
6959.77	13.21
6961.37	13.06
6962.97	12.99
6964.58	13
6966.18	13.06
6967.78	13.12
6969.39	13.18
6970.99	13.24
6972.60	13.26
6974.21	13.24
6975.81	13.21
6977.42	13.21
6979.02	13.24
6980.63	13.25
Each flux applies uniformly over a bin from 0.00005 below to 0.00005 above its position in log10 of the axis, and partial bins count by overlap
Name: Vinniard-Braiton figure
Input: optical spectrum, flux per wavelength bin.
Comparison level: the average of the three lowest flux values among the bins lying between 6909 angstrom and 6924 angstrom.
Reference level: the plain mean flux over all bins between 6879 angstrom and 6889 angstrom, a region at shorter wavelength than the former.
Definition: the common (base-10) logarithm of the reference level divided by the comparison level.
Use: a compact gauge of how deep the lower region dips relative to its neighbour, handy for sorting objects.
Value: 0.012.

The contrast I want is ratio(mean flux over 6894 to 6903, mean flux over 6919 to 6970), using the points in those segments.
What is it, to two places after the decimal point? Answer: 1.02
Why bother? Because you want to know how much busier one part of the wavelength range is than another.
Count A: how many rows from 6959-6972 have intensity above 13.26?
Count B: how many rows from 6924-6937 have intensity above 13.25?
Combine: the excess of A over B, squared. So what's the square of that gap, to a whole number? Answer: 9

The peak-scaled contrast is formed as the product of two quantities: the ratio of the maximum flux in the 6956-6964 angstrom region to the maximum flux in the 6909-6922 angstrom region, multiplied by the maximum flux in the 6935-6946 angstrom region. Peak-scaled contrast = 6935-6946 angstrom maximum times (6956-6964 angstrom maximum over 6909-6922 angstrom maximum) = 13.3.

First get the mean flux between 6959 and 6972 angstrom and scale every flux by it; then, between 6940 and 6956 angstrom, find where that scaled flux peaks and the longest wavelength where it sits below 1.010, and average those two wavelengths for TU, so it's 6952.6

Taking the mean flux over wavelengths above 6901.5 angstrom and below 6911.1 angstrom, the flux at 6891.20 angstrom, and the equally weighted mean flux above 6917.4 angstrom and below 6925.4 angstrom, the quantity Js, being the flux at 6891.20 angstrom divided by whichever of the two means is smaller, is 1.02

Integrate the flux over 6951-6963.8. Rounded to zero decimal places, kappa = 169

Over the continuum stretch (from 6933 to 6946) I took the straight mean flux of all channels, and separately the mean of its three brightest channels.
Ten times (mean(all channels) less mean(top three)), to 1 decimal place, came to -0.9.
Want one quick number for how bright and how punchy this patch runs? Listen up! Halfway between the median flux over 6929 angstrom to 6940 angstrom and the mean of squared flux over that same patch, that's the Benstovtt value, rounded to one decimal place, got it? 93.1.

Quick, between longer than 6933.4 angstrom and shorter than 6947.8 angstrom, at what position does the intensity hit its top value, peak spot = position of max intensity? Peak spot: 6938.97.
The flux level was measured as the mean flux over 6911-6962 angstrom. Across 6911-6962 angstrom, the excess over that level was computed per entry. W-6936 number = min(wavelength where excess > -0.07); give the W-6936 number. 6915.04 angstrom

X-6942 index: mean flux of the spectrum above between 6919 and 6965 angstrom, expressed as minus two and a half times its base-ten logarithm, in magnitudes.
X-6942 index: -2.802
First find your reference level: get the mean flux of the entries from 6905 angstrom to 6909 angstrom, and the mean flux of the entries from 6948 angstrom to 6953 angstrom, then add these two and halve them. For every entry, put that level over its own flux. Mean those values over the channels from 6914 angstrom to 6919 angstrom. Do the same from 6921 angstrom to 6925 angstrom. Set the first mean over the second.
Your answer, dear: 1.00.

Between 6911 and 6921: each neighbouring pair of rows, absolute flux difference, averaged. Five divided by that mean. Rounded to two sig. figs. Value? 96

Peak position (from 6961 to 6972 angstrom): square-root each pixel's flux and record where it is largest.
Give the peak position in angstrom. 6970.99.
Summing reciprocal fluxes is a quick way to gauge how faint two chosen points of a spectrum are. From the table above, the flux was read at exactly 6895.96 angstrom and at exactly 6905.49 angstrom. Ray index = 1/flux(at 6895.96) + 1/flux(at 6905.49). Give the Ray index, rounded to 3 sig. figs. 0.150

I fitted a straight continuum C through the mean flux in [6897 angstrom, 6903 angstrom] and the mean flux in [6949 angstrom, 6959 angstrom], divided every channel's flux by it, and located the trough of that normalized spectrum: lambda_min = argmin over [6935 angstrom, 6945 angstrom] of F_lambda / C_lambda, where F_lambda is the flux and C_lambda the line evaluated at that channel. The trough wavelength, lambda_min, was 6943.76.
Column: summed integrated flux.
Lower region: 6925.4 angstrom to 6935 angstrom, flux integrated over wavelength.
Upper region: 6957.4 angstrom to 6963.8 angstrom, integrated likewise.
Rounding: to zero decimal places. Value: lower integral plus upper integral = 211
